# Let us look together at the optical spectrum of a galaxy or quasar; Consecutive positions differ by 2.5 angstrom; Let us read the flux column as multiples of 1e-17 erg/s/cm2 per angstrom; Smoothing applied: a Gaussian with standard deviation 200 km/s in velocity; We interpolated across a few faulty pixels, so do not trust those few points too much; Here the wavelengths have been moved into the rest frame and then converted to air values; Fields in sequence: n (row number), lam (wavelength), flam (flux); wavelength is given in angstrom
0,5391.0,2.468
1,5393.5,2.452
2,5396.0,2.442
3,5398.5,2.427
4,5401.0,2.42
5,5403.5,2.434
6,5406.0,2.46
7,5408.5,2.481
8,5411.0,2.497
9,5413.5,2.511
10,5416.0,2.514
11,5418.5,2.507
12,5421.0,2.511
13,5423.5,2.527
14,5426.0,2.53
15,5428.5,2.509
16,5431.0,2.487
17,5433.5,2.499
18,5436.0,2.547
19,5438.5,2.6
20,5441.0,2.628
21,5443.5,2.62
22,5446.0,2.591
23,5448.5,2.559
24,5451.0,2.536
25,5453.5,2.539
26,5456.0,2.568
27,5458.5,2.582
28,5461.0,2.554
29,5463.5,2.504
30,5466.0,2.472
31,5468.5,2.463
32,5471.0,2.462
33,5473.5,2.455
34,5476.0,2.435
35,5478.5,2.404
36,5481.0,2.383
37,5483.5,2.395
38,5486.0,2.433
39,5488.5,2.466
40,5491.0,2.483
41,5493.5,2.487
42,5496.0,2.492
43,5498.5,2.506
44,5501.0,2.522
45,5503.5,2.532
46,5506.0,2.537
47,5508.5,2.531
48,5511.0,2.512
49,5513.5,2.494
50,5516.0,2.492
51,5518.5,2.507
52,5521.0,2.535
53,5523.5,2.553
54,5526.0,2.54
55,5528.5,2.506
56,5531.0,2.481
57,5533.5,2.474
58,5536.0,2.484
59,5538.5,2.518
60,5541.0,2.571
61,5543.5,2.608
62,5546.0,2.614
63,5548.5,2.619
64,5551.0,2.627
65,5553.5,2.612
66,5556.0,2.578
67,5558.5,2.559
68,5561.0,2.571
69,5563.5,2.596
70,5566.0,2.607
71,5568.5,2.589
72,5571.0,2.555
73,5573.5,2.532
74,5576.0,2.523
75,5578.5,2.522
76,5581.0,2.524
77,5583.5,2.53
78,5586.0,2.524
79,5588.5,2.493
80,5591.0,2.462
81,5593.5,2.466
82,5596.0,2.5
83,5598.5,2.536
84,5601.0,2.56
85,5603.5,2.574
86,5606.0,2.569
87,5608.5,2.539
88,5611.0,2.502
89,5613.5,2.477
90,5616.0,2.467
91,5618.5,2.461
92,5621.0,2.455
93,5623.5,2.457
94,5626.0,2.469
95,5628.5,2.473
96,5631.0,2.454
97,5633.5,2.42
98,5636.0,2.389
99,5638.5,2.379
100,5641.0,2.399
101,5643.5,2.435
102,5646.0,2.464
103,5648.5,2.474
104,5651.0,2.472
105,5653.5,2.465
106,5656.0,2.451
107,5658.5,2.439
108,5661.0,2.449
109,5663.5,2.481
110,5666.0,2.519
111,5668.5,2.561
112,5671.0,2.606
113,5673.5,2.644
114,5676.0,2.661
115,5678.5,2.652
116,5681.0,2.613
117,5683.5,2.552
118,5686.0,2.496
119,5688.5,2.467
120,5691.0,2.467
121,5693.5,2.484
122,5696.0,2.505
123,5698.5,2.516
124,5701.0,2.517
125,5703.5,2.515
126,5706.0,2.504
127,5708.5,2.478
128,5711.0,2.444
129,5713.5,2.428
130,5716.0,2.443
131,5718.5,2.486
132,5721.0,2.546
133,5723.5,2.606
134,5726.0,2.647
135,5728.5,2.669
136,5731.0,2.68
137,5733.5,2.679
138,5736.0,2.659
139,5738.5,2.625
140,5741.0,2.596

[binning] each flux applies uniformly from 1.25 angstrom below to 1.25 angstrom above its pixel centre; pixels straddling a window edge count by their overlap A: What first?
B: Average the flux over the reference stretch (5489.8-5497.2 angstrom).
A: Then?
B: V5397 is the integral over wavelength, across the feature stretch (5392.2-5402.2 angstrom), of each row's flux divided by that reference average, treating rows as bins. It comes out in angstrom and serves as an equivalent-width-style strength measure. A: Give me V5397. 9.8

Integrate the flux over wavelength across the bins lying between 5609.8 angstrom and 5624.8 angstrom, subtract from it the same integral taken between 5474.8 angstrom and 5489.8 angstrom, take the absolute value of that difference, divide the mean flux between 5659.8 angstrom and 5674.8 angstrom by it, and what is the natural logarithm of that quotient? 1.2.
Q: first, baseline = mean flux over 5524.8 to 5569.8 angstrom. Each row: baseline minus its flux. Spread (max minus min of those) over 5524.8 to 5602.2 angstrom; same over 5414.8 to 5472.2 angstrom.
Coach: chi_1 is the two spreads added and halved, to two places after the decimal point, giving 0.17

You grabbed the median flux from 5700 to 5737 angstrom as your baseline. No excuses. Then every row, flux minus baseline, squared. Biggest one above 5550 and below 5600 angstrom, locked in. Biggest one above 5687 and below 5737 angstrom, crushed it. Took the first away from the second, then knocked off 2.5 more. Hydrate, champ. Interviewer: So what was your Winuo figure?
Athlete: -2.486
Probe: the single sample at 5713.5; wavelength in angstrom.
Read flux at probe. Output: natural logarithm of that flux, 0.887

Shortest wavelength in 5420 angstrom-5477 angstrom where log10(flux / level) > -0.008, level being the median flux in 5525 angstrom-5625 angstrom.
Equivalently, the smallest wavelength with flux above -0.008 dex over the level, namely 5421.0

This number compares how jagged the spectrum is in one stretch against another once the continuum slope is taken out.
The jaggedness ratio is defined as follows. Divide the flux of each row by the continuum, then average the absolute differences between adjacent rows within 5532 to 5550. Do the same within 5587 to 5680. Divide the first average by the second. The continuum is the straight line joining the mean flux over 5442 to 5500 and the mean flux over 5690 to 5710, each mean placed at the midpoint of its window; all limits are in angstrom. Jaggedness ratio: 1.2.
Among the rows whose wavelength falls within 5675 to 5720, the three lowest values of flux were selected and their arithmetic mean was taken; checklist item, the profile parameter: 2.44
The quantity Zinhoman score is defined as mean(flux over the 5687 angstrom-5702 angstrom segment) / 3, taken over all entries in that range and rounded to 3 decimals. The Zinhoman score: 0.831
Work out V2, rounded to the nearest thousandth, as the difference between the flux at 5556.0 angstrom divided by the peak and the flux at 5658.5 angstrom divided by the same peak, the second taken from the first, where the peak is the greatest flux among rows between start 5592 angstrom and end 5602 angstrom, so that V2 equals 0.054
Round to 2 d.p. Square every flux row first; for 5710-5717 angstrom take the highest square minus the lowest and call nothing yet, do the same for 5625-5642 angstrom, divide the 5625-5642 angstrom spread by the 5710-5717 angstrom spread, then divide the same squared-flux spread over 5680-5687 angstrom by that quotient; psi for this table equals 0.10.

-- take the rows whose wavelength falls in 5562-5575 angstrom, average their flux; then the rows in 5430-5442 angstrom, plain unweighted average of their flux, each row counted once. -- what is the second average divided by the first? 0.99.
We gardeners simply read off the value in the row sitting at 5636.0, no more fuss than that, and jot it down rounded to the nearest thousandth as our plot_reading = 2.389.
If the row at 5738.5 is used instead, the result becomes 2.625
